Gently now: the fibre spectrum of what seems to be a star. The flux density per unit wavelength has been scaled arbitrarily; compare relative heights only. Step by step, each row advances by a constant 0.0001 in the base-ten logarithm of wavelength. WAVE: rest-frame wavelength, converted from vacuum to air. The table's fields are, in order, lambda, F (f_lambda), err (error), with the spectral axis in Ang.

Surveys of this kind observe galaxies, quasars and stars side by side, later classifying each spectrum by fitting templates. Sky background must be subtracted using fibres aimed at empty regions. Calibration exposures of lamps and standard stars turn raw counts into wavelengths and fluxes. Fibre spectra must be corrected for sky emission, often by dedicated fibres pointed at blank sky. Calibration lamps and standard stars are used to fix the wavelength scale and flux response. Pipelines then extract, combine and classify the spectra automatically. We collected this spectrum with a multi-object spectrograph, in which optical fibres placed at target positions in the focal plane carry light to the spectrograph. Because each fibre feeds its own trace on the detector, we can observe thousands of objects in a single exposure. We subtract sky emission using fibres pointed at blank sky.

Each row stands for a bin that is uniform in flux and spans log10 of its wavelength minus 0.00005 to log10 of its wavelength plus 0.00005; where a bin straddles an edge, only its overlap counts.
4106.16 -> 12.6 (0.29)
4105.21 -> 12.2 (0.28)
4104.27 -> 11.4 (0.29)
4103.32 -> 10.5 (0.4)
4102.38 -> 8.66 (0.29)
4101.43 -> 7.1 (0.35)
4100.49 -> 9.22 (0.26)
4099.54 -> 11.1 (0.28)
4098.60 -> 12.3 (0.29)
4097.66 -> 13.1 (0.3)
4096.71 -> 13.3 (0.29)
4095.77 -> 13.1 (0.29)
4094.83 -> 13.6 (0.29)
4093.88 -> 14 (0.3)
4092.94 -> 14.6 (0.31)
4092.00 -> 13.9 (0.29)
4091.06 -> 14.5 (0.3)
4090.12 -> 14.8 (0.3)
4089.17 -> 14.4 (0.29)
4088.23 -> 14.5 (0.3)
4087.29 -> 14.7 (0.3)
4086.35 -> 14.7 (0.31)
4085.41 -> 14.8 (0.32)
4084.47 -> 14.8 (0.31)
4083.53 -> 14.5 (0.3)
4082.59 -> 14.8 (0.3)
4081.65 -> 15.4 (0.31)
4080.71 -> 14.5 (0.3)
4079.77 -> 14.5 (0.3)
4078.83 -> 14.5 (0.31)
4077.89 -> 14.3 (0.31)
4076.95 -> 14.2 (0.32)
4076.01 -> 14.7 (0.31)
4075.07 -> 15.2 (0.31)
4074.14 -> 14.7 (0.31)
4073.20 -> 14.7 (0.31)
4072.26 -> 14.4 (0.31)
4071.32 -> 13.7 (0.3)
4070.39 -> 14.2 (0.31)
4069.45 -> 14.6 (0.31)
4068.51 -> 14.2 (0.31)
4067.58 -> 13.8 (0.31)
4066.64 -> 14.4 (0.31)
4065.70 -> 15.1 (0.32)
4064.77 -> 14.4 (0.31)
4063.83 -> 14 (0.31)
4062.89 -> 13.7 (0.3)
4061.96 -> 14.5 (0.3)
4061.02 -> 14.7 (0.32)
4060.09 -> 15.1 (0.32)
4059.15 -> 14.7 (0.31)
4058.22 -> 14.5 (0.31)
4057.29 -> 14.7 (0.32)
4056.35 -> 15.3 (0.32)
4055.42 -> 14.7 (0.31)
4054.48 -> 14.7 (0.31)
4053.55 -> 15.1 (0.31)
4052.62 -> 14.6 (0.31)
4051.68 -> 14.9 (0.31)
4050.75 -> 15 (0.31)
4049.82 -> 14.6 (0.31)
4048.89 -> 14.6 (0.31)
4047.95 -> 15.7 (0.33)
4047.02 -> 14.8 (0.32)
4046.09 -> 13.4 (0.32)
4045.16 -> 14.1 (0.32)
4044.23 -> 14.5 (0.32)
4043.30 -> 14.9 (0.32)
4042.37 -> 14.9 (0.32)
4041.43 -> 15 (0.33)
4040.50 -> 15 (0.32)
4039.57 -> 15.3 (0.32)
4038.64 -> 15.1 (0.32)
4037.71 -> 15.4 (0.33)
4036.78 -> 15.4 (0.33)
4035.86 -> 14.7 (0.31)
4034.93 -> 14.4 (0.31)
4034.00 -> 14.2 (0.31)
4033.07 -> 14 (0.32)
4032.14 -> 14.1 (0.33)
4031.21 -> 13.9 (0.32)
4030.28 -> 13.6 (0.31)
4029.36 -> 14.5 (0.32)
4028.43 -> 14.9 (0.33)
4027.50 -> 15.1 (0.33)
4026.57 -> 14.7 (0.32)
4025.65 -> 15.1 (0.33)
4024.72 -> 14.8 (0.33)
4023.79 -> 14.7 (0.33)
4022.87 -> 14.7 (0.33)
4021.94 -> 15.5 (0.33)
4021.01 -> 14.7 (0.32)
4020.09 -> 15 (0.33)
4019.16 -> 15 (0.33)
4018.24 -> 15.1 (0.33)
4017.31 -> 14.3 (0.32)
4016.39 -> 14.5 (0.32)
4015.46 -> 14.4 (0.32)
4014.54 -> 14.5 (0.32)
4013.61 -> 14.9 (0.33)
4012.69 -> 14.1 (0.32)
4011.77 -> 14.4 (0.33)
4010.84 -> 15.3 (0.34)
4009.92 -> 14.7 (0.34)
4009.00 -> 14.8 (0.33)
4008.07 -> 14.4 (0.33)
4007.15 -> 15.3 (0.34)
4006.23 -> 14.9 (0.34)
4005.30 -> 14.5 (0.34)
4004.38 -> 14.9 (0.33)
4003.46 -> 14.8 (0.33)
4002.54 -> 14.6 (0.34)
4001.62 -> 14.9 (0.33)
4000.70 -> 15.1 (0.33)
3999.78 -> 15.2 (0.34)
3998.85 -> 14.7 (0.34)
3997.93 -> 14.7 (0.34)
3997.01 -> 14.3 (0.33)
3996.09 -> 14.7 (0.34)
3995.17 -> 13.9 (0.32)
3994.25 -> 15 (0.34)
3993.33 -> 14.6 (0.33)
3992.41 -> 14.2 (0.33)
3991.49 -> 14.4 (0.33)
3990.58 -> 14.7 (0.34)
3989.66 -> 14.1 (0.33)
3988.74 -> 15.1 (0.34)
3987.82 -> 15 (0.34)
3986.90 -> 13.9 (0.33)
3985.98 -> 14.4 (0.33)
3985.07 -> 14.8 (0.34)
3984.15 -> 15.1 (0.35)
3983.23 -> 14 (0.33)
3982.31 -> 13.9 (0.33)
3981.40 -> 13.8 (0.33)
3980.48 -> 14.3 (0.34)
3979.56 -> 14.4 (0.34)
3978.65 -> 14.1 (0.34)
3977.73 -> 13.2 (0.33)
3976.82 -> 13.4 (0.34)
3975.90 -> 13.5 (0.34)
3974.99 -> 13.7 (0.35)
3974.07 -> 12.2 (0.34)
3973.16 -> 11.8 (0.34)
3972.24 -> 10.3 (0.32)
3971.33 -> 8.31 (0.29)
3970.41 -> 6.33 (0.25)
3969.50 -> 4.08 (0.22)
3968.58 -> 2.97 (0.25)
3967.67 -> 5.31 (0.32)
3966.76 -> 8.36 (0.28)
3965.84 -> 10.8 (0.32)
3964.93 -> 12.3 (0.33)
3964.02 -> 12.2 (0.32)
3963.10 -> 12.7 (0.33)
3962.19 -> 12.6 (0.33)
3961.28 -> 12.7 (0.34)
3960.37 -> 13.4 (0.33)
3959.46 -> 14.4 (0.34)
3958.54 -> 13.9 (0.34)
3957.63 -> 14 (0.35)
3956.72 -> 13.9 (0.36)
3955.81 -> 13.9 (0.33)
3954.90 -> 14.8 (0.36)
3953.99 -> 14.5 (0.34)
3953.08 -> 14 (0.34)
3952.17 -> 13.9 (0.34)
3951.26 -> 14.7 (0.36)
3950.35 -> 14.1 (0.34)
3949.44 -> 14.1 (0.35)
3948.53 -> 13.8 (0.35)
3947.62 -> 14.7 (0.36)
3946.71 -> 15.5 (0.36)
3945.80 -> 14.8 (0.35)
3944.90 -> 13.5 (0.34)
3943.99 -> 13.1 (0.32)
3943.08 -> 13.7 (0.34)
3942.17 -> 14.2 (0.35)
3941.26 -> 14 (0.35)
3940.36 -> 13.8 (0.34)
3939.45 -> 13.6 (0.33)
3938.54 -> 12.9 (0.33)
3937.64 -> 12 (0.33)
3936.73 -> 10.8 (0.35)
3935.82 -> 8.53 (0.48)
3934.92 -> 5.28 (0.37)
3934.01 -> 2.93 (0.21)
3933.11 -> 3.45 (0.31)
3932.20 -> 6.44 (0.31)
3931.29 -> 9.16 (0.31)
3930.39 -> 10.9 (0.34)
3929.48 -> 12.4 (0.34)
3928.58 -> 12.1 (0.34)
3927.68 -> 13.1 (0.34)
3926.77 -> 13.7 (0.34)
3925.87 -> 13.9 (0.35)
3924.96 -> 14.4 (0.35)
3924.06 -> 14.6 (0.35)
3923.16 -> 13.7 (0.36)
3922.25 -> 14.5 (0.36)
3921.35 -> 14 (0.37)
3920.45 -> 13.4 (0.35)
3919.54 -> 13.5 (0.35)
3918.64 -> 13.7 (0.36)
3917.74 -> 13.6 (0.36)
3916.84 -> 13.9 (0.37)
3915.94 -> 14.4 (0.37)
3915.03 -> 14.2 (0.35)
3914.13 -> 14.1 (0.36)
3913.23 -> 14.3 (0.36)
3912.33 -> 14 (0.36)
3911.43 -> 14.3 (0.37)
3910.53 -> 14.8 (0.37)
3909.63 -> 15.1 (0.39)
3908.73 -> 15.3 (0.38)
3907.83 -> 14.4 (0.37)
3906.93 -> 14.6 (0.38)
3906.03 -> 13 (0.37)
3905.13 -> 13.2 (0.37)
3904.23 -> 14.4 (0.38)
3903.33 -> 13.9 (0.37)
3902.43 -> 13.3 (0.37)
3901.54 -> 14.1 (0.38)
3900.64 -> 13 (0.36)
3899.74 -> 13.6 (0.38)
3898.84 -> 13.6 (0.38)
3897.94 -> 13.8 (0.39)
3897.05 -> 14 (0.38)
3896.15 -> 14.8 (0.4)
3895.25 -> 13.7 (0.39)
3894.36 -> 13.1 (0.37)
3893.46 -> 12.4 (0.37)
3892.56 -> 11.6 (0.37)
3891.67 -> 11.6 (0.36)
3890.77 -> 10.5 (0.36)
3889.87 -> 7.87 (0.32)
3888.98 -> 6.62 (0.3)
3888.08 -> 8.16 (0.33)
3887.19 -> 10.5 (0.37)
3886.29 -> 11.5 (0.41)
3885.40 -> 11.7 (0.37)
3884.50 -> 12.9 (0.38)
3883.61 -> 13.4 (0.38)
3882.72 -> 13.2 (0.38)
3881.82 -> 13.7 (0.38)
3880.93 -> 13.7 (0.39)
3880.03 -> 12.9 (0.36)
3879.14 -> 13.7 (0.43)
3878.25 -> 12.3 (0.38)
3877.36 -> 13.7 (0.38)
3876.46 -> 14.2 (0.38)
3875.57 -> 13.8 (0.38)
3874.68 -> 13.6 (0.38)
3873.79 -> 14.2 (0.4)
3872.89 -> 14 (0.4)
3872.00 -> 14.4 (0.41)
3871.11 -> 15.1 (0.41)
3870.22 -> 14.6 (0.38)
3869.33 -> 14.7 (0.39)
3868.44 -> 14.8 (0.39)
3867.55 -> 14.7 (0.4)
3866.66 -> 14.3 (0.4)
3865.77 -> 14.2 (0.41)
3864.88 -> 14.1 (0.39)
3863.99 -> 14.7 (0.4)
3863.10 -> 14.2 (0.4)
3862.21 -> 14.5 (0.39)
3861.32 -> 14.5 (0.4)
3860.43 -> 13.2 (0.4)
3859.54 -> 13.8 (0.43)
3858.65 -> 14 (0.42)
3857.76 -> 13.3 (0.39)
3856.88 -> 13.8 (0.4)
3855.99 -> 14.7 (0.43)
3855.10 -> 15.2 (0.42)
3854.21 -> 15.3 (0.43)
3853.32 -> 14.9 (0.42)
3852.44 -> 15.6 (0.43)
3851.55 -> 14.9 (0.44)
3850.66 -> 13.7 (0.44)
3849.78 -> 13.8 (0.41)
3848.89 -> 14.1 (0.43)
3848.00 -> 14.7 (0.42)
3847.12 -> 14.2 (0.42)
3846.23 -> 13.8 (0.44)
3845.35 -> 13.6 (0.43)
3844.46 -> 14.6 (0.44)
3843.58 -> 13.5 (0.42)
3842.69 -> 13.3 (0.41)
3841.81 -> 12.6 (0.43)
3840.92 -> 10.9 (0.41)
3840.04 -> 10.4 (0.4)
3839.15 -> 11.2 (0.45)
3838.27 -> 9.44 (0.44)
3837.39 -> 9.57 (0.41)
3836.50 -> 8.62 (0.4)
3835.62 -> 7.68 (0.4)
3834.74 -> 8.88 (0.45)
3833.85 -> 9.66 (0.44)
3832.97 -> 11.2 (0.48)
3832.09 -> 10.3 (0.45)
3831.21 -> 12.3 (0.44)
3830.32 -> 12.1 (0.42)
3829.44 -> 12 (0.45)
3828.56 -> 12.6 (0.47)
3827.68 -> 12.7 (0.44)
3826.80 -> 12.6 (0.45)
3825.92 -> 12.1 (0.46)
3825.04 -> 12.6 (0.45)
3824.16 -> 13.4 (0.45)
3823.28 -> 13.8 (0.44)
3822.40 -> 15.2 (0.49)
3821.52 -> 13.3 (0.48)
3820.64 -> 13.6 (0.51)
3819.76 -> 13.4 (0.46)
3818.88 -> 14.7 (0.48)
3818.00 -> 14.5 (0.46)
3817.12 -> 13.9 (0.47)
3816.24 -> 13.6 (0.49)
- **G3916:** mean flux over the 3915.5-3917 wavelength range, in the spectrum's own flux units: 14.2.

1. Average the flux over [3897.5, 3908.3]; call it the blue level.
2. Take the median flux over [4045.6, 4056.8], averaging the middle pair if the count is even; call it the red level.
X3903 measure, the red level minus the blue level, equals 1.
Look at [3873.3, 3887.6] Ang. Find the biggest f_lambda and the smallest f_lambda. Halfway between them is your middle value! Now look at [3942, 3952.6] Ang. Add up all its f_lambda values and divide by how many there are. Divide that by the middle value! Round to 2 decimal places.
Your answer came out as 1.15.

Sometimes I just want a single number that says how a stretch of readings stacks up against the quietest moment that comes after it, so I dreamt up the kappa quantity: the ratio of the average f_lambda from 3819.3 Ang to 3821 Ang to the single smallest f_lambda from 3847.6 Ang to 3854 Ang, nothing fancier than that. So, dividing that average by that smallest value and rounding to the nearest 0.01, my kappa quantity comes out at 0.99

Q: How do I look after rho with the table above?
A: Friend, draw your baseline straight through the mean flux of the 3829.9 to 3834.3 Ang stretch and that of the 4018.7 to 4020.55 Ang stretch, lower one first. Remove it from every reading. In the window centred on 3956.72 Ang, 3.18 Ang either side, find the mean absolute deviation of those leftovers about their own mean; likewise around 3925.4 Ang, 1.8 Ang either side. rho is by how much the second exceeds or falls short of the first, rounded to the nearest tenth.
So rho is 0.0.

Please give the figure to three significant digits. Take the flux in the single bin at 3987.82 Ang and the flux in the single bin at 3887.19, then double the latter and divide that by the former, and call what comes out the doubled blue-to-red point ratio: 1.40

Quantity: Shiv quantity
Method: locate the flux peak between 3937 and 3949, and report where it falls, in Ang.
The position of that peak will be 3946.71 Ang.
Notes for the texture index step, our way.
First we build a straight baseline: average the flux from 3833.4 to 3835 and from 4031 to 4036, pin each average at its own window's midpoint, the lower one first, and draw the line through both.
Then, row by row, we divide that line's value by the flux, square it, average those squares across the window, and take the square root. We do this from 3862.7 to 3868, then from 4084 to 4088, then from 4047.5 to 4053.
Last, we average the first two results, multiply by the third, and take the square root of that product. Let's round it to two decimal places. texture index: 0.93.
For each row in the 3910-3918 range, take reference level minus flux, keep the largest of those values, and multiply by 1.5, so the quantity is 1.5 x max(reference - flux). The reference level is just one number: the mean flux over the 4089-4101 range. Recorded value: -0.6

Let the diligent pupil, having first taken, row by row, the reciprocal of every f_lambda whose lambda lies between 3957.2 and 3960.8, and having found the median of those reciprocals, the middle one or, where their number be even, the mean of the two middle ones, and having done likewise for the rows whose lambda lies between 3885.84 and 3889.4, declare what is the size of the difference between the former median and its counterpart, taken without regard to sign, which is 0.037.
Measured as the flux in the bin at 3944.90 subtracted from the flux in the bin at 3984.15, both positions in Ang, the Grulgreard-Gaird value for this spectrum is 1.60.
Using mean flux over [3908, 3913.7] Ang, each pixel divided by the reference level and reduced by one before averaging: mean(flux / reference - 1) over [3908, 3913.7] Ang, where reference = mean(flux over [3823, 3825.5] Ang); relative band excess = 0.10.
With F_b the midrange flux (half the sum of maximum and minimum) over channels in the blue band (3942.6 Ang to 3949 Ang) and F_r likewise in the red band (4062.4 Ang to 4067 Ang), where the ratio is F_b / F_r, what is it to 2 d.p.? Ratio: 0.99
